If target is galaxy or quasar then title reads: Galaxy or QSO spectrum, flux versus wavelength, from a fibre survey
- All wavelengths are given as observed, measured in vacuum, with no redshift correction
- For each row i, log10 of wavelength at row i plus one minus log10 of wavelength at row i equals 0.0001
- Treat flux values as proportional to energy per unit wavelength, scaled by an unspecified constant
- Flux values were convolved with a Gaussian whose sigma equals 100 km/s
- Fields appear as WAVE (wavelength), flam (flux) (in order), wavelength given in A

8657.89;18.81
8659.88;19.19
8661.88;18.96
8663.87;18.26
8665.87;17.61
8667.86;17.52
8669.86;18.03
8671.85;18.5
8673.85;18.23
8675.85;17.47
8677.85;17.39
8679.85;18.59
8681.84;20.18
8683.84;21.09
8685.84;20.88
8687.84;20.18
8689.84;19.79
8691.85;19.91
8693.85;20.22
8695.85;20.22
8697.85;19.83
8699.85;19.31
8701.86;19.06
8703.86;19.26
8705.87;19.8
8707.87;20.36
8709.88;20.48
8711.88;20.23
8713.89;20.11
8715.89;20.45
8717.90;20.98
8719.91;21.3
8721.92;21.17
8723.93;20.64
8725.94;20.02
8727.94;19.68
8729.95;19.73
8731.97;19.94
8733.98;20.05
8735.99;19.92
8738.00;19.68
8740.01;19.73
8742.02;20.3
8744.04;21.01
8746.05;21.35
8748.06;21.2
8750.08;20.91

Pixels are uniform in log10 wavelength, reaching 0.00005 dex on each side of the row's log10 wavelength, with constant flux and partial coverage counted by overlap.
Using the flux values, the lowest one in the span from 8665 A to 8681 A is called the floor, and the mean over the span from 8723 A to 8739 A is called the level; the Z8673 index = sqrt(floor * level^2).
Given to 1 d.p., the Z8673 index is 83.2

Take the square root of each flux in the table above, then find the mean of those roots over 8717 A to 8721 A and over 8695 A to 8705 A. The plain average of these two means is 4.51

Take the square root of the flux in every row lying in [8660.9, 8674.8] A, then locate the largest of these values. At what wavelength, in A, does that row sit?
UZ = 8661.88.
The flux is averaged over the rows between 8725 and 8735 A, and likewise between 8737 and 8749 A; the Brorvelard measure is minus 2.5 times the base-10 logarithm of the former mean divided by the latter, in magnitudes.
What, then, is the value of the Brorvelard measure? 0.04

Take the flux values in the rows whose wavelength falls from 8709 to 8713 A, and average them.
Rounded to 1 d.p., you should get 20.4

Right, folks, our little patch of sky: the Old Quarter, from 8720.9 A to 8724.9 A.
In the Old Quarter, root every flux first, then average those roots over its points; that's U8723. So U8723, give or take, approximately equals 4.57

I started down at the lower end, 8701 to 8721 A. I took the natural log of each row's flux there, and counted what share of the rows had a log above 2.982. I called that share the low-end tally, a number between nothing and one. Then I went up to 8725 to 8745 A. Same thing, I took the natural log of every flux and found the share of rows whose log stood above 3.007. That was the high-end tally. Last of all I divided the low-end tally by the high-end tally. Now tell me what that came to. 4.0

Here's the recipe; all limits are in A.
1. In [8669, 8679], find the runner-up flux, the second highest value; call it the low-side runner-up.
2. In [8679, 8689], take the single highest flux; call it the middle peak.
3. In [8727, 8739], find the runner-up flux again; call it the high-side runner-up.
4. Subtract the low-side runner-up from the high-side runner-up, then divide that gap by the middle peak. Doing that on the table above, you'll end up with 0.081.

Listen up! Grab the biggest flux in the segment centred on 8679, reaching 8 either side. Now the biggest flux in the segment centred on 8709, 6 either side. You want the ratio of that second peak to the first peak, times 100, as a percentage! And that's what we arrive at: 97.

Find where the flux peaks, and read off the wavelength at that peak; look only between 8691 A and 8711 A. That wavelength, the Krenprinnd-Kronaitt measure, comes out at 8709.88 A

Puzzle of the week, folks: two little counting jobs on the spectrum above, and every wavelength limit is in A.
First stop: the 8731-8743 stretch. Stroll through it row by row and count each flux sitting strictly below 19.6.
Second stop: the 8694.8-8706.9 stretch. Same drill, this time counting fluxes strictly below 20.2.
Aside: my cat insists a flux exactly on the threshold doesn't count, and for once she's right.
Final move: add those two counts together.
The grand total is 5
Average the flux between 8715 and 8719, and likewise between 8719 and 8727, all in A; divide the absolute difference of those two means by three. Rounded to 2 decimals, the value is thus 0.02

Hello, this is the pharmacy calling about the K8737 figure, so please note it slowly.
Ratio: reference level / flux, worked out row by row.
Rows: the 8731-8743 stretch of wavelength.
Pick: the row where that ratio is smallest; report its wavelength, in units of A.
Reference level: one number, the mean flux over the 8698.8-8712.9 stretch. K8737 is 8742.02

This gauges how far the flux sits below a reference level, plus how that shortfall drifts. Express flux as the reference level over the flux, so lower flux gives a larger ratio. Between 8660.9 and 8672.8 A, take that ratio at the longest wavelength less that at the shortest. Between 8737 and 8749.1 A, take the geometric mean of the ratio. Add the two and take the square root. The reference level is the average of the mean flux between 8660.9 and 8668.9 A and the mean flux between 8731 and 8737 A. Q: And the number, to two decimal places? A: 0.98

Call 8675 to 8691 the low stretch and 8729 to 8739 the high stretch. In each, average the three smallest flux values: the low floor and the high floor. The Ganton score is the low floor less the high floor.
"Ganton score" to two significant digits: -2.0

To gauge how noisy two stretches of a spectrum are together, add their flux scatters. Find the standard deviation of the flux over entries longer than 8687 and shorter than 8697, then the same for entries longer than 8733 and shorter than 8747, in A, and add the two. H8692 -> 0.8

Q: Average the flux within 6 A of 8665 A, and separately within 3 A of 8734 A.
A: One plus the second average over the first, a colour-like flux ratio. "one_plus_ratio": 2.09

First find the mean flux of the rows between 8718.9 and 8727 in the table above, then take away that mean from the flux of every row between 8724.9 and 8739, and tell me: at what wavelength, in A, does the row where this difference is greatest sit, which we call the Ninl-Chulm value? 8733.98 A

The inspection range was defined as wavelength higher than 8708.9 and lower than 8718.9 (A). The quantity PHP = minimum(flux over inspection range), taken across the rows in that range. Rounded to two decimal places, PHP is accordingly 20.11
